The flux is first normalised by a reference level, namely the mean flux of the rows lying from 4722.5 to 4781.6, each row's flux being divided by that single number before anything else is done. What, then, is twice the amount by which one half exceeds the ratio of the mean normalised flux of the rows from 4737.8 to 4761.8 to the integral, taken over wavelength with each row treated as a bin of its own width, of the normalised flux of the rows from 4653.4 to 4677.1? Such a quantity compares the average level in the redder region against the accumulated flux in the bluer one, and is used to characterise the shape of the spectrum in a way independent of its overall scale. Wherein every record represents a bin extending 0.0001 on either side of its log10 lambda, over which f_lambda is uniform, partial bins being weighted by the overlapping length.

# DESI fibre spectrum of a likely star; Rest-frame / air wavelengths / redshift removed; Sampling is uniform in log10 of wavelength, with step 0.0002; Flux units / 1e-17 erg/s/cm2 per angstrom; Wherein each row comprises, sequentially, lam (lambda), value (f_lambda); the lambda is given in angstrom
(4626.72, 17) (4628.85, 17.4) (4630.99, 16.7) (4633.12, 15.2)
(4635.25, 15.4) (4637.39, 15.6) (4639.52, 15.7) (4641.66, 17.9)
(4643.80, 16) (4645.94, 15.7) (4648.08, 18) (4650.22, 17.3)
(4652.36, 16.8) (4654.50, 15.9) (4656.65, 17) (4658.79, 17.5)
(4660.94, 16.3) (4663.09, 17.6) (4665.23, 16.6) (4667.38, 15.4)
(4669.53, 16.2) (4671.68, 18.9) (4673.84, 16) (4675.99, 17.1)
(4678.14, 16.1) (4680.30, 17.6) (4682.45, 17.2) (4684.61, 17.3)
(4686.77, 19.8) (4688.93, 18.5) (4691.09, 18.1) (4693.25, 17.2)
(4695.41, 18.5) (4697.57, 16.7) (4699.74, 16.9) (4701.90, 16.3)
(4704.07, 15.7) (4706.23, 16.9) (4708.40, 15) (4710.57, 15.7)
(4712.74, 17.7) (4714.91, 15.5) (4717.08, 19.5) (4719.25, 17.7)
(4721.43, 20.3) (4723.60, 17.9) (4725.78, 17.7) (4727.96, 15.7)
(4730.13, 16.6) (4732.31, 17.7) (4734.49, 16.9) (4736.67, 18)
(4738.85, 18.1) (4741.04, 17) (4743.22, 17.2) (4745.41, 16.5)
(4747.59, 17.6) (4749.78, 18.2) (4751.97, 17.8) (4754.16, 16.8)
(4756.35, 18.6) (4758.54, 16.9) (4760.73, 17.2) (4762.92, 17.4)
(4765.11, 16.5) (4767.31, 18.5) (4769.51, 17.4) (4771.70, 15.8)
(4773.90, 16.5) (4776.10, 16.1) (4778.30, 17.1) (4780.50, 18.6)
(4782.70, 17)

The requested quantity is 0.912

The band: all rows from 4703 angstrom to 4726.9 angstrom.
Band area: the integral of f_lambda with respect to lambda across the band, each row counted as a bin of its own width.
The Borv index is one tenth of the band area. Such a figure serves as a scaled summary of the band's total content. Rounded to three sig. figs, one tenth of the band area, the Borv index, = 41.2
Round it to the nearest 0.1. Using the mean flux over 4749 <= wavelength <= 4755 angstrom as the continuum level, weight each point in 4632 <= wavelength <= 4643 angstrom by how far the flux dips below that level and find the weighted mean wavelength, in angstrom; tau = 4635.9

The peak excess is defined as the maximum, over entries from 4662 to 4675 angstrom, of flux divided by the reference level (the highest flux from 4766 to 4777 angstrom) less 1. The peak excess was 0.02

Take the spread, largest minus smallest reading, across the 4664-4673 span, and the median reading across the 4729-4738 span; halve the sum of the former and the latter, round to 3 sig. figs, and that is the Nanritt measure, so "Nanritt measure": 10.4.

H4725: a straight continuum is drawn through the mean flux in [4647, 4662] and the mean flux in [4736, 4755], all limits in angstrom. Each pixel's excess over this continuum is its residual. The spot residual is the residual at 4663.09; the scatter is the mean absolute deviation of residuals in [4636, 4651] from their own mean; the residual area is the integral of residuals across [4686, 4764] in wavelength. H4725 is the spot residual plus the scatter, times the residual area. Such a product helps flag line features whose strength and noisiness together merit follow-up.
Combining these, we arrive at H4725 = 3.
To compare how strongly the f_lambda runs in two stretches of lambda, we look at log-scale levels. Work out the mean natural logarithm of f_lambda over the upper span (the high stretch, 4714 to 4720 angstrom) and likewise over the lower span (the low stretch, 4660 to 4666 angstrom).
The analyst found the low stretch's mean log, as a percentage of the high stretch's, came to 99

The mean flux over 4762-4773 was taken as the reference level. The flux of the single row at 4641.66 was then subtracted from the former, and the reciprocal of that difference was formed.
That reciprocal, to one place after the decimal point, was -1.3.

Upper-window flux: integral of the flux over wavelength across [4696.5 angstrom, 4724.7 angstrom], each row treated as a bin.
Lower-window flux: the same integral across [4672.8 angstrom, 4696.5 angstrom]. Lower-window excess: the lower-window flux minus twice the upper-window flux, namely -545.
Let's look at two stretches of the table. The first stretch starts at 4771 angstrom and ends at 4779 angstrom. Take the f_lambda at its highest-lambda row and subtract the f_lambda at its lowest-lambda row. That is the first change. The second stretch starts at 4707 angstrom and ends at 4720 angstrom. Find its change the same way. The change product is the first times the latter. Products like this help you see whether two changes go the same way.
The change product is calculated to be 3.5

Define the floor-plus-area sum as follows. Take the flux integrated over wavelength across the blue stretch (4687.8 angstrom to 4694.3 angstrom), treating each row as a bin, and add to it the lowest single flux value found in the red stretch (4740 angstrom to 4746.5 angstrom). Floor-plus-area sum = 133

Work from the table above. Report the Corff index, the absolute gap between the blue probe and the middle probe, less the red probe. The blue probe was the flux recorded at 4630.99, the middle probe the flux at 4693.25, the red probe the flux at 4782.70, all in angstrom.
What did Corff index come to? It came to -16.5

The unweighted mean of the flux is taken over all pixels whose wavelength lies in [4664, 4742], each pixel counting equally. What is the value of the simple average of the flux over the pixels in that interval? 17.2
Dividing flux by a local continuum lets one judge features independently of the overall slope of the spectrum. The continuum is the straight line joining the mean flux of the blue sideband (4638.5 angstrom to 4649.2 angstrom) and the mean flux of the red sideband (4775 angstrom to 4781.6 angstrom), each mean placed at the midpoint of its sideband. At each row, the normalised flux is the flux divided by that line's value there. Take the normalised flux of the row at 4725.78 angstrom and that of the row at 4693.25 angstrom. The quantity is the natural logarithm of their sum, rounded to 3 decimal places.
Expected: 0.722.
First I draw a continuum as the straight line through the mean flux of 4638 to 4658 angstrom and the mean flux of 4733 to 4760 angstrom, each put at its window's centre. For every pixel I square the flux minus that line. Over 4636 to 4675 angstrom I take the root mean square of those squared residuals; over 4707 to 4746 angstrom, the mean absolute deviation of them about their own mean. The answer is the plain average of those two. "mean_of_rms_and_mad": 1.6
